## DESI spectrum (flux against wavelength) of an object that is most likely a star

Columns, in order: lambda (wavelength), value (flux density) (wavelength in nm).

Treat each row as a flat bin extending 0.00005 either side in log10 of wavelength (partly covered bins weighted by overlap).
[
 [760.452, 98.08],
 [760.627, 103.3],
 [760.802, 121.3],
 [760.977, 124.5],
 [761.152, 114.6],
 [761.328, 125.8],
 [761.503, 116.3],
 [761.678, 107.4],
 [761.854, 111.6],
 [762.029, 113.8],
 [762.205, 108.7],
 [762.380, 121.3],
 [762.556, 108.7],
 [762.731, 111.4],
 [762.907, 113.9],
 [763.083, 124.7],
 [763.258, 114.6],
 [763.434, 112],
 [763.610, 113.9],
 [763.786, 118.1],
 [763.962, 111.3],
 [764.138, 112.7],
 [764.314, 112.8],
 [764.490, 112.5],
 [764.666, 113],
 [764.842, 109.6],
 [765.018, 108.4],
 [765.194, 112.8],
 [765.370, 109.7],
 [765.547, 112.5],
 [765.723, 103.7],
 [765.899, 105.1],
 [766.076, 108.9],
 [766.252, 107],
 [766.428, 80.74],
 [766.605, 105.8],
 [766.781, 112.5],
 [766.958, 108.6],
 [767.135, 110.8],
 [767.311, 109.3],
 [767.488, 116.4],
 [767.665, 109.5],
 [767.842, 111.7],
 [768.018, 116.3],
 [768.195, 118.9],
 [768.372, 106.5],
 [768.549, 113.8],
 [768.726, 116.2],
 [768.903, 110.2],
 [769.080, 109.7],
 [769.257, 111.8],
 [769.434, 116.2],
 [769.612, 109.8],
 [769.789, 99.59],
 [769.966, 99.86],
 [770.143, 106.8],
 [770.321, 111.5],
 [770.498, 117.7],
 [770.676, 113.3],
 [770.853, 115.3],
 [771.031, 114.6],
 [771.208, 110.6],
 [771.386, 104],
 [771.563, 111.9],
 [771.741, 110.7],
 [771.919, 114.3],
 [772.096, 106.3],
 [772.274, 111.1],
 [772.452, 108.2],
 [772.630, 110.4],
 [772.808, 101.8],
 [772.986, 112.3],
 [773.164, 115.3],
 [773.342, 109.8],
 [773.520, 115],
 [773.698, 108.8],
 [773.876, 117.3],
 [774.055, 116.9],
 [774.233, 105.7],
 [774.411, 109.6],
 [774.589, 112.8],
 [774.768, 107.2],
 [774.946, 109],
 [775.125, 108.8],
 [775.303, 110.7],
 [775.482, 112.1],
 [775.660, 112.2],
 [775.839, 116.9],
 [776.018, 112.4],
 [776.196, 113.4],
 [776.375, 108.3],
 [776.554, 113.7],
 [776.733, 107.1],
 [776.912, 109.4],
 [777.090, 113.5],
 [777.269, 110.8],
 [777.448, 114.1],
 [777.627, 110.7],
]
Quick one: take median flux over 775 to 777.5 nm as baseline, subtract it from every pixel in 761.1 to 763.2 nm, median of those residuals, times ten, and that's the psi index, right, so 17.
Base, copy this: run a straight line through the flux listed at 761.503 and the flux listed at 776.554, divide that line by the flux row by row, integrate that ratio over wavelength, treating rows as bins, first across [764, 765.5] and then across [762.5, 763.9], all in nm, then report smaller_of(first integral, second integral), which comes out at 1.42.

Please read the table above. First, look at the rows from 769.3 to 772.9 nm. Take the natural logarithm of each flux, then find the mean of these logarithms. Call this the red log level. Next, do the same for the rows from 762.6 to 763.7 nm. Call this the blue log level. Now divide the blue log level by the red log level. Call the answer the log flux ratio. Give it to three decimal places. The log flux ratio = 1.010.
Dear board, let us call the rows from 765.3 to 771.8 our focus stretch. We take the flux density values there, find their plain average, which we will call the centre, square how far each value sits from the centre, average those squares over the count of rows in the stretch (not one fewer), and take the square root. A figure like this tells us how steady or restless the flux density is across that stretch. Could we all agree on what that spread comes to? 6.6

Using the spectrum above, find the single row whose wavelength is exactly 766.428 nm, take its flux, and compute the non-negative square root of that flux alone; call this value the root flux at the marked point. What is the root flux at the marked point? 8.99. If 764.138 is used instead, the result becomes 10.62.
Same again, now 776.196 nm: 10.65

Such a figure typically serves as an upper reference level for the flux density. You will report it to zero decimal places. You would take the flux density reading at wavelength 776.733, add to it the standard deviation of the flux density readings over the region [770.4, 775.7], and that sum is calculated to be 111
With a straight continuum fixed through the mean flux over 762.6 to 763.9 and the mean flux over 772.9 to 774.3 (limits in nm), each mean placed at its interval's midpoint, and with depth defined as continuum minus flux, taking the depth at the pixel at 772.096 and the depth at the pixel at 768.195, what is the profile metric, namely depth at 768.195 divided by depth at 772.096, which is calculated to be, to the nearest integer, -1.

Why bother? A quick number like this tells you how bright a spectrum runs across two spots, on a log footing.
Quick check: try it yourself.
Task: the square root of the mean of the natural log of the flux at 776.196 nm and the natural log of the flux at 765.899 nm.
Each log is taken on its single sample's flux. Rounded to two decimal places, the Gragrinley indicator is 2.17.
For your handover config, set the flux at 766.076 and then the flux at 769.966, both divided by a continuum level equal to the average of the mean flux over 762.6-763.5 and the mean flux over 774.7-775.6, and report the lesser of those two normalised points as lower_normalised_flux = 0.89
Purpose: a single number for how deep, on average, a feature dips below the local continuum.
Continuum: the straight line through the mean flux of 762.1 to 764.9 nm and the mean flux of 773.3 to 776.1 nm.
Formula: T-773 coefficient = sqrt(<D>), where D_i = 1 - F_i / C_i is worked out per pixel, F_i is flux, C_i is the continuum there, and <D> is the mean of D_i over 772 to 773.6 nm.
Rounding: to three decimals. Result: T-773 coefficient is 0.131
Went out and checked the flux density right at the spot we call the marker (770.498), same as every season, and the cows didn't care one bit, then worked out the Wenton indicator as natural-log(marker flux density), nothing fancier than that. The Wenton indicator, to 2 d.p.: 4.77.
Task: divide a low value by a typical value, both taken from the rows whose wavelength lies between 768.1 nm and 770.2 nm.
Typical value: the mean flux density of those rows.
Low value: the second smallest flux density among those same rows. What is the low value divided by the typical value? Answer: 0.91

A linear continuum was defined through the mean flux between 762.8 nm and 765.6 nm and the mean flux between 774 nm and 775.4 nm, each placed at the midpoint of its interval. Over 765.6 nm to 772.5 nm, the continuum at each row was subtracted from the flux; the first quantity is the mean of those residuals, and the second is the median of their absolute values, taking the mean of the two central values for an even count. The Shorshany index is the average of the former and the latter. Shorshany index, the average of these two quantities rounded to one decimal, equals 0.8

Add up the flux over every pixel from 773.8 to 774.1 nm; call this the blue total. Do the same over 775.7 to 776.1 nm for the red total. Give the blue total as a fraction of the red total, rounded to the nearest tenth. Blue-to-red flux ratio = 1.0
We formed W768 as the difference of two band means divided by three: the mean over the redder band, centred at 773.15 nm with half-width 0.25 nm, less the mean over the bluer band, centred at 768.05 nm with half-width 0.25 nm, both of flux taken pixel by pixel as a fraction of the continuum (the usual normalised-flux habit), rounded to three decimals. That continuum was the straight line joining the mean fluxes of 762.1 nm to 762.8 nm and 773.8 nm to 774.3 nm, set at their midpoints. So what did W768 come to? -0.010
